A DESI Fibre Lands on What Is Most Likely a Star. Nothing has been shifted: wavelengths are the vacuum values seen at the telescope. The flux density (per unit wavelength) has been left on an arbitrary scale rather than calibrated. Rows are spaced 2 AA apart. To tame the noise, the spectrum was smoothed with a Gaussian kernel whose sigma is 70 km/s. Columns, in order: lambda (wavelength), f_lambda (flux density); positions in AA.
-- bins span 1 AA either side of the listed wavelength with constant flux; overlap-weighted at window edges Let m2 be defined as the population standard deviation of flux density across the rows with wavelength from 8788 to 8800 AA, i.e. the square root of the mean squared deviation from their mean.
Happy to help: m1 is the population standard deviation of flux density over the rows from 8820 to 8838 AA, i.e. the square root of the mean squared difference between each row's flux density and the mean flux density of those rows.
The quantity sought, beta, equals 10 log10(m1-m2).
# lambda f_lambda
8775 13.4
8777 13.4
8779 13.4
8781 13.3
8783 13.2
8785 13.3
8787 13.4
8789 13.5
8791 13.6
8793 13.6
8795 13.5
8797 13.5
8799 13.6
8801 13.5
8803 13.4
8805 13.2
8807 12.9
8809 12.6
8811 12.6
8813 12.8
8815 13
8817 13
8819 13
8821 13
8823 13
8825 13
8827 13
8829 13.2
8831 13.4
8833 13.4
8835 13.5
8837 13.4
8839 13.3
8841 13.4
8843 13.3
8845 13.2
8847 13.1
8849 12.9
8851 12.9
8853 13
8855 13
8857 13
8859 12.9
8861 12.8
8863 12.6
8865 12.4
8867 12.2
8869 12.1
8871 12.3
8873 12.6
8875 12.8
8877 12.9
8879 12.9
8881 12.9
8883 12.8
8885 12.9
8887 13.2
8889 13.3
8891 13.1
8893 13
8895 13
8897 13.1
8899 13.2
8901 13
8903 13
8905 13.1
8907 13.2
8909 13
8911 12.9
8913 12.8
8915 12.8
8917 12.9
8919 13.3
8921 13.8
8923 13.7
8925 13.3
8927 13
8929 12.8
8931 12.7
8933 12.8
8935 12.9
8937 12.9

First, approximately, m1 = 0.20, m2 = 0.050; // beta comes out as -8.2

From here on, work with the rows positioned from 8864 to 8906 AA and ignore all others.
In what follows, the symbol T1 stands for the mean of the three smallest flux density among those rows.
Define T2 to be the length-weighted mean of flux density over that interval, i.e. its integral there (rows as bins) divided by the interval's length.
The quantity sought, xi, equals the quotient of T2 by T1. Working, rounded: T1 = 12.2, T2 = 12.85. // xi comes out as 1.05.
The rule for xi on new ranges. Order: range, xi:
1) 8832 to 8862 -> 1.02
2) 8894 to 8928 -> 1.02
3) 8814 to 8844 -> 1.01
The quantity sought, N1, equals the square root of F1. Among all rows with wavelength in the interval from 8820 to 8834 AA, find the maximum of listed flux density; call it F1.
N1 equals 3.66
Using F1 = 13.4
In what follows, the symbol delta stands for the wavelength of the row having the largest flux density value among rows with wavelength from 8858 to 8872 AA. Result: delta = 8859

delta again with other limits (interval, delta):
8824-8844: 8835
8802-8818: 8803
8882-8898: 8889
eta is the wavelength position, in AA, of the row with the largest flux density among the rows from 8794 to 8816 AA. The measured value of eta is 8799 AA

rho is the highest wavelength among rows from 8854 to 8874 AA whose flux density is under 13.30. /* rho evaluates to 8873 AA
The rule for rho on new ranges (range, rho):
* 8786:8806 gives 8805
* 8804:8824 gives 8823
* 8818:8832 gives 8829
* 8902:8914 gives 8913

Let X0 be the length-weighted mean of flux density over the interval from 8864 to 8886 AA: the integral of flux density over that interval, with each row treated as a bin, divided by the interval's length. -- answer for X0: 12.62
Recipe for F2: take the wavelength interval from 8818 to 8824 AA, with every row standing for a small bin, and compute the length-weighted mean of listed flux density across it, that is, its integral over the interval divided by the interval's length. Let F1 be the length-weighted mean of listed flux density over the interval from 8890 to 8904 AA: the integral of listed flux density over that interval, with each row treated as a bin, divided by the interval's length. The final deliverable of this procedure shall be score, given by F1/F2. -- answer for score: 1.00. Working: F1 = 13.1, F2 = 13.0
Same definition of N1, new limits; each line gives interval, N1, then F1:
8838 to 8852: 3.66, 13.4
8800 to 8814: 3.67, 13.5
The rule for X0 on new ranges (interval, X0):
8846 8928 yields 12.94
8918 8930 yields 13.32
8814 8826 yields 13.00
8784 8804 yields 13.49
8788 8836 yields 13.20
